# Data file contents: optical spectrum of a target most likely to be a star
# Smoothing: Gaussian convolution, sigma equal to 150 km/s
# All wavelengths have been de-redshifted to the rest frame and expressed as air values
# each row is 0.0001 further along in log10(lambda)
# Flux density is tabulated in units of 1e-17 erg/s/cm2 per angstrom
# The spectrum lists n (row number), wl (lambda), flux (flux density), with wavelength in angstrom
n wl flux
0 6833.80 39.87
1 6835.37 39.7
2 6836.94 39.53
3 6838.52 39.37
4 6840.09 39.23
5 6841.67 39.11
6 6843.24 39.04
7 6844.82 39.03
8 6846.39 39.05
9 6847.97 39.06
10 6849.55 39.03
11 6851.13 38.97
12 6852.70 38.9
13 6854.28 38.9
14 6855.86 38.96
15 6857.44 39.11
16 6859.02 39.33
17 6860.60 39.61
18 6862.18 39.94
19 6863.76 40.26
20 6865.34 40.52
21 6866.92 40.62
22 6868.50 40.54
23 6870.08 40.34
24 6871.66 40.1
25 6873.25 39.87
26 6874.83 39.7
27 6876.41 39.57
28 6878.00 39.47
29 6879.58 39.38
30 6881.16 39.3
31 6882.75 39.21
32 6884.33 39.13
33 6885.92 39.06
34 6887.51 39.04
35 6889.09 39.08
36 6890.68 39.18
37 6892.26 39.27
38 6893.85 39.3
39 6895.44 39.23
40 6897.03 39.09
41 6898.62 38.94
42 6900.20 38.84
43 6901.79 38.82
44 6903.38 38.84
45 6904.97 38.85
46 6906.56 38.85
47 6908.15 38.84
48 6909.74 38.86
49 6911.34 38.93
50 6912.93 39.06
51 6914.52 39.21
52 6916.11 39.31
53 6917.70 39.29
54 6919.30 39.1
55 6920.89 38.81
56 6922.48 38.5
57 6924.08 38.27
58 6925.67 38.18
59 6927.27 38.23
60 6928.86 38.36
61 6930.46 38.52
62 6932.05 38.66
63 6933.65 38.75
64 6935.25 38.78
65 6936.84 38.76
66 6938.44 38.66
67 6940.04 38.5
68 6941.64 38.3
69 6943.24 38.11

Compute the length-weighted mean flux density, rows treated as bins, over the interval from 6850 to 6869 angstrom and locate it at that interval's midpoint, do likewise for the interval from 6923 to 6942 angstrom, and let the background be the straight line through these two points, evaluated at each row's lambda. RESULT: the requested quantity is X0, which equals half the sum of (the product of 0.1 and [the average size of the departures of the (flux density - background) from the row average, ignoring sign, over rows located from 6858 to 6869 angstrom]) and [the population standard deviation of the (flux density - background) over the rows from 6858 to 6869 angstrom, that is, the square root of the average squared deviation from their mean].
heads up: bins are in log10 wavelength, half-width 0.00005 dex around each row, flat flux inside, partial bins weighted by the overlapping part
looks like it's 0.280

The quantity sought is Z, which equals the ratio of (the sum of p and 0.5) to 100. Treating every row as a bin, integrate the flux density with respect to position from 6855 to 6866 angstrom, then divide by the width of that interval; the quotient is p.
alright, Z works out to 0.401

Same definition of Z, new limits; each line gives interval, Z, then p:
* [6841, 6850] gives 0.396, 39.1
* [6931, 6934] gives 0.392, 38.7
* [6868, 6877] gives 0.405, 40.0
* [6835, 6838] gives 0.401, 39.6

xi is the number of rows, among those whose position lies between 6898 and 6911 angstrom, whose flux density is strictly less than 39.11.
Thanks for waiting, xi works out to 8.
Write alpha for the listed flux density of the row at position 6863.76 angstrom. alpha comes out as 40.26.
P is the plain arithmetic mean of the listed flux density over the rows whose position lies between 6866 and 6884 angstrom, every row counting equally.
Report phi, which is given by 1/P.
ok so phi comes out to 0.0251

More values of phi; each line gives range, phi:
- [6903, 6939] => 0.0258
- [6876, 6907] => 0.0256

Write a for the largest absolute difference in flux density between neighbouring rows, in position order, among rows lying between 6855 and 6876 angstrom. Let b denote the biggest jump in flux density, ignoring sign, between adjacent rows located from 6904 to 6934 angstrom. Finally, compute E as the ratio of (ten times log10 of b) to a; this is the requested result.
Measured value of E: -15.4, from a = 0.33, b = 0.310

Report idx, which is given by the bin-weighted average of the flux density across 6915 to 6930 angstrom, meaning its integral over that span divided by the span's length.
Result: 38.7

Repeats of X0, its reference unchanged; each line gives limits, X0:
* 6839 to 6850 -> 0.024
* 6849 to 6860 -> 0.095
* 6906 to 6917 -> 0.121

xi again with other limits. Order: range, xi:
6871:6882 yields 0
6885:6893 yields 3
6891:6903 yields 4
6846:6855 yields 6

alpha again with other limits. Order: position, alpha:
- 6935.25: 38.78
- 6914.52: 39.21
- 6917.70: 39.29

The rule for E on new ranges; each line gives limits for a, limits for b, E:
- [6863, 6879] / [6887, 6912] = -31.7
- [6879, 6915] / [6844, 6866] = -32.1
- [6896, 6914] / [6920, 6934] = -33.9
